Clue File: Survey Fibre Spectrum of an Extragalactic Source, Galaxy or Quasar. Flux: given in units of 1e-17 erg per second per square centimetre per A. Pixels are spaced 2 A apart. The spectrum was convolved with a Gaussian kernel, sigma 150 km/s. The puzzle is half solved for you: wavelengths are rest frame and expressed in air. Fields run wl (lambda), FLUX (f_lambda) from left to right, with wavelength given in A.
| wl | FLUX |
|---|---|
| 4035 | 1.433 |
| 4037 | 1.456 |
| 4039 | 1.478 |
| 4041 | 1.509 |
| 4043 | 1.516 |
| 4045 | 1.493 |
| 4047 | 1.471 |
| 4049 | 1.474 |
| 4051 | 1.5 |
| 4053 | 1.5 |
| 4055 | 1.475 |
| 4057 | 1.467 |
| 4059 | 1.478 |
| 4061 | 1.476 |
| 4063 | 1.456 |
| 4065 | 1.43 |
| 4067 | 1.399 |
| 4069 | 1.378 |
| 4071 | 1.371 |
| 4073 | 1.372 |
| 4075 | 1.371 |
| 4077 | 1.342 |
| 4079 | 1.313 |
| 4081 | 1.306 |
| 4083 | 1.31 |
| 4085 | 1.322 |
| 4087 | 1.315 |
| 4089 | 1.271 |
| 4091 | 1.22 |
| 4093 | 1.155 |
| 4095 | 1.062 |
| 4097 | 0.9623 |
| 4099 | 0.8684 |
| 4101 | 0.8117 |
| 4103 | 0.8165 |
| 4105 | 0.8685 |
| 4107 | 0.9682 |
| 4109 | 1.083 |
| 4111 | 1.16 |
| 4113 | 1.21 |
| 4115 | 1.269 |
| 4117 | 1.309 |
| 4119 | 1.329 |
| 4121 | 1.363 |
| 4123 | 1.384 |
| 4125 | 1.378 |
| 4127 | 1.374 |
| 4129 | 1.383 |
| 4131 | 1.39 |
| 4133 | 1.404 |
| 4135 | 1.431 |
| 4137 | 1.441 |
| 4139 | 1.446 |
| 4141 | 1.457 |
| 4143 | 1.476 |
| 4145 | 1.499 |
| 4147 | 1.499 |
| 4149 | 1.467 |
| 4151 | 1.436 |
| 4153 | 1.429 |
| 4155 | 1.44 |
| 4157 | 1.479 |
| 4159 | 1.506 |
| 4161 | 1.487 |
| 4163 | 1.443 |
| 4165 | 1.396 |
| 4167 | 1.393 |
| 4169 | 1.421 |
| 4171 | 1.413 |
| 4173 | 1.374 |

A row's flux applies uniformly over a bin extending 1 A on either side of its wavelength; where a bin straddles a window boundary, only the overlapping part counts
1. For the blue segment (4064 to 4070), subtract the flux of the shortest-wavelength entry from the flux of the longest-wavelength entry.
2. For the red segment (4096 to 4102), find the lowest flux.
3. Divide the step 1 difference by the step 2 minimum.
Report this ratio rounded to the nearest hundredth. -0.06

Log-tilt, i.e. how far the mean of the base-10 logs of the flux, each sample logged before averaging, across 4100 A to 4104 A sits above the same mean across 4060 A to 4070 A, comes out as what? -0.24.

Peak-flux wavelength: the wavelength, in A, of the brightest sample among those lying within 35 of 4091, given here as 4059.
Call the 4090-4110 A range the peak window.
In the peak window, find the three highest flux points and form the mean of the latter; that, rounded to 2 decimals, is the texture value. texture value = 1.15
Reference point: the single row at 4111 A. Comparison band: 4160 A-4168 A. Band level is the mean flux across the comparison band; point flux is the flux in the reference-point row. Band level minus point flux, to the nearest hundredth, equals 0.27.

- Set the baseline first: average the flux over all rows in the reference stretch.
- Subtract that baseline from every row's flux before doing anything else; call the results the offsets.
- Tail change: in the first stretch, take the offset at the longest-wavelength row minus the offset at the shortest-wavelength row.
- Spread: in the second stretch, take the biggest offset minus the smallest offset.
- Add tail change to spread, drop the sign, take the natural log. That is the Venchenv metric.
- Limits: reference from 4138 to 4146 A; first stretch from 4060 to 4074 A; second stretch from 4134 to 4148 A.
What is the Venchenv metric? -3.3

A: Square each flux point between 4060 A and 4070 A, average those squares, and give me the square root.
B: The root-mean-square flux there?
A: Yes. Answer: 1.43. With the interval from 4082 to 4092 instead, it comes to 1.29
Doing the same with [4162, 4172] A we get 1.41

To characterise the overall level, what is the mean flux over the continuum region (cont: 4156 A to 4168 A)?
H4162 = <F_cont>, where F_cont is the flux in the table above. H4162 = 1.45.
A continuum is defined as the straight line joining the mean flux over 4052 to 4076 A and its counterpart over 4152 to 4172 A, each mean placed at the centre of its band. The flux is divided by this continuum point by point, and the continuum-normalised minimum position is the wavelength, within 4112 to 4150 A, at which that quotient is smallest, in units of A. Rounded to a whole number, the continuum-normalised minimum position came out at 4113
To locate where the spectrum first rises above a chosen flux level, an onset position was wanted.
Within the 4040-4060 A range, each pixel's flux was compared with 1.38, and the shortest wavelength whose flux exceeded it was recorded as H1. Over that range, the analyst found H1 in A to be 4041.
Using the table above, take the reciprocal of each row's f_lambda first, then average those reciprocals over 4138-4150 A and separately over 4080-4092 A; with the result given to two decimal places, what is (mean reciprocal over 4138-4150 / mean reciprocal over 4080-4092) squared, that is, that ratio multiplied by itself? 0.77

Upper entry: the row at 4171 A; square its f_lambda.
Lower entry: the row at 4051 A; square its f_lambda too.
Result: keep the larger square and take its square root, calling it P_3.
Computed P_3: 1.50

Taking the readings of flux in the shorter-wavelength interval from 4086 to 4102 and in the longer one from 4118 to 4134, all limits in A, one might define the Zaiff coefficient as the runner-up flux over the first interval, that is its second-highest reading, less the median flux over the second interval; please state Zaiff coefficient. -0.11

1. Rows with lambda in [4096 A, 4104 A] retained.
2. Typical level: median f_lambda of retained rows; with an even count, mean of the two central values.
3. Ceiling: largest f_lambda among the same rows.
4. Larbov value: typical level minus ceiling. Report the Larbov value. -0.12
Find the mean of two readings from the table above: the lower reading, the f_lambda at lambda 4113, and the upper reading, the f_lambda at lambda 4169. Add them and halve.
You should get 1.32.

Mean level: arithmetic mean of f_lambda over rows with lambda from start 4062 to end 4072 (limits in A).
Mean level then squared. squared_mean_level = 2.0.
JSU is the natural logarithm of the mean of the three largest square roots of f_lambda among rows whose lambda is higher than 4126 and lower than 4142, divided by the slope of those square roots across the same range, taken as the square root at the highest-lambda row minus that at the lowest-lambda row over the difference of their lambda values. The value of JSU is 6.2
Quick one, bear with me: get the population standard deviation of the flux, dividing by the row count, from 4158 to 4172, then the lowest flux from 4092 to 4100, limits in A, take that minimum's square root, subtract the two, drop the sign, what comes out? 0.89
